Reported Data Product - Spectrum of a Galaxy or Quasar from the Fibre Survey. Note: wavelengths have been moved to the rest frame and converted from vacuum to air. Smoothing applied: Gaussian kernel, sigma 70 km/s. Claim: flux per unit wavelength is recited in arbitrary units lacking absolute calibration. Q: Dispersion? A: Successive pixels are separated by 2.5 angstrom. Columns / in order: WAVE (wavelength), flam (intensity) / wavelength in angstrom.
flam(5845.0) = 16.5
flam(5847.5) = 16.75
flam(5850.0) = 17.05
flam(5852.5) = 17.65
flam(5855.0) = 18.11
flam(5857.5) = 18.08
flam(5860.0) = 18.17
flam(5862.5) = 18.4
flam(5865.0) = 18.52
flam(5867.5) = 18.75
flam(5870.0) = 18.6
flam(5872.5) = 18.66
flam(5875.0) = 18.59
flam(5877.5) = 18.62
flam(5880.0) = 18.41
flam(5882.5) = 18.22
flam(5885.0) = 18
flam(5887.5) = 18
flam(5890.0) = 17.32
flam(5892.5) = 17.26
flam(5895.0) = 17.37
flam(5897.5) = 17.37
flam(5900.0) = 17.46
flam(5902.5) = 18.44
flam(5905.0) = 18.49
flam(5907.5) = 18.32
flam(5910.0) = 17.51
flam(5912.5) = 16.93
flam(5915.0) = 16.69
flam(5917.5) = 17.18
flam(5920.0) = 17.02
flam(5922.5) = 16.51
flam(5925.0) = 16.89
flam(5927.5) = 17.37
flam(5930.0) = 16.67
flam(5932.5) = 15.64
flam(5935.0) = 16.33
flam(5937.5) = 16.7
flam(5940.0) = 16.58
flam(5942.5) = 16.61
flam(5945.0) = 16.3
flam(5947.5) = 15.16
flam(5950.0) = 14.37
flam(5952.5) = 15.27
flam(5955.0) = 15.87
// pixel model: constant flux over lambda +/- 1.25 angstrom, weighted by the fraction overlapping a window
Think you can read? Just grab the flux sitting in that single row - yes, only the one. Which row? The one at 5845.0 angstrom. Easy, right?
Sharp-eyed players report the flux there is 16.5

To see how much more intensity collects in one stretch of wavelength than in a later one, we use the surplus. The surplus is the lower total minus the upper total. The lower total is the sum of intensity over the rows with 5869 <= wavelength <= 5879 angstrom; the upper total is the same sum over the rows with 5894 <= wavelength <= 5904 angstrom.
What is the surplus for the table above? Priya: 3.8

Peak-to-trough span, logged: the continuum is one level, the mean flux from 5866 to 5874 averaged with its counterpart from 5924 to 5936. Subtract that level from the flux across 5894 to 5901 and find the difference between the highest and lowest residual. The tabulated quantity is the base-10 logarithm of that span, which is -1.0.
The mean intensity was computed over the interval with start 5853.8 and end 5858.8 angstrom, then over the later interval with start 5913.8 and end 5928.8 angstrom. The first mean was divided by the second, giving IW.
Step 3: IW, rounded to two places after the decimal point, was 1.07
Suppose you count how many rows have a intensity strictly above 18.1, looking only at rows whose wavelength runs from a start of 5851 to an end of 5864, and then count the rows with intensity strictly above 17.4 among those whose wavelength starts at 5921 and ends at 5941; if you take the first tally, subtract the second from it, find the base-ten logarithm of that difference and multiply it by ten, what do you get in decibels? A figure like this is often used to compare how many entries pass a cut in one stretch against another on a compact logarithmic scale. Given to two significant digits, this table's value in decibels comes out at 4.8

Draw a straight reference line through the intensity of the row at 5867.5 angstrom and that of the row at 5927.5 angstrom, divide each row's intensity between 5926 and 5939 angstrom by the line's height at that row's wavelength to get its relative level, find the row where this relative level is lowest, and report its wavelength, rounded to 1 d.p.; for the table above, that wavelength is 5932.5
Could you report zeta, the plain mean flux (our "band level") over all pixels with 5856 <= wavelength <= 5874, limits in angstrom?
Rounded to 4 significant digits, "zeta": 18.45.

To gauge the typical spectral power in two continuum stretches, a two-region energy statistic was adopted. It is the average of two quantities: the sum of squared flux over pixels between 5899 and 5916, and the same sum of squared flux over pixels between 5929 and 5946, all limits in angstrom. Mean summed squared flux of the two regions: 2039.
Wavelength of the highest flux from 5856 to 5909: 5867.5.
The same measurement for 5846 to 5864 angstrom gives 5862.5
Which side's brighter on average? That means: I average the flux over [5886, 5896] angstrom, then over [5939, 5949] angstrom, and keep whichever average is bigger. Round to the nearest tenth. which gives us 17.5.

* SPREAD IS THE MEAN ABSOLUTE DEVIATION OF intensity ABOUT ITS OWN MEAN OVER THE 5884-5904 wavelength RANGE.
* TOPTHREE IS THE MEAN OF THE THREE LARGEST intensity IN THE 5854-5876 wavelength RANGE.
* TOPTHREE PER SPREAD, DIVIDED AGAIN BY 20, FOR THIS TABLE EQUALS 2.52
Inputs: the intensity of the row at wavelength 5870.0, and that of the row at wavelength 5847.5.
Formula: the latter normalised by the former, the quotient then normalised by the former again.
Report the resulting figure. 0.048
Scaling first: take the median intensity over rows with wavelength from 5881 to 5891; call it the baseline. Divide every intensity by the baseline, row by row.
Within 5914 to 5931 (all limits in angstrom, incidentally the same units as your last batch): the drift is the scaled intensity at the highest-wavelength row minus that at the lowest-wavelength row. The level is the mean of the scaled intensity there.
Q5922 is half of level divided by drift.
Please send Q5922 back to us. -423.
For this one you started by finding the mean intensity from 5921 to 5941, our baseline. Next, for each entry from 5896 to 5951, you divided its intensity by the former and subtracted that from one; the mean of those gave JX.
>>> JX -0.02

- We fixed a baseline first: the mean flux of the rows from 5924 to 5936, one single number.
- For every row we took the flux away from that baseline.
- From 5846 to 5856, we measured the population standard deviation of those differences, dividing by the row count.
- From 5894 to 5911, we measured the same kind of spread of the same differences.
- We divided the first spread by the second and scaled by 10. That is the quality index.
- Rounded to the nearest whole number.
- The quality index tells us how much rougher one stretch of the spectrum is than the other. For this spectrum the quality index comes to 11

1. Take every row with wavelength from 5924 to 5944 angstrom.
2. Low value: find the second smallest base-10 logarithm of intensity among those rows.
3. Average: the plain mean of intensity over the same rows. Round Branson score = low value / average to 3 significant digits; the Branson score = 0.0731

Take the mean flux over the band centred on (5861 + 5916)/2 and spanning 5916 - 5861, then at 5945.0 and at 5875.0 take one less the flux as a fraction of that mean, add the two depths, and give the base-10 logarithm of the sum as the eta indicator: -1.2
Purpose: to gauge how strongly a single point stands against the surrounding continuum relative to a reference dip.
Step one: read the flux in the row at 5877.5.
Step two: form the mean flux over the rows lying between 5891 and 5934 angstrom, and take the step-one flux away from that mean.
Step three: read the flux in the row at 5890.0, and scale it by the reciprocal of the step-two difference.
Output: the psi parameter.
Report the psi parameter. -13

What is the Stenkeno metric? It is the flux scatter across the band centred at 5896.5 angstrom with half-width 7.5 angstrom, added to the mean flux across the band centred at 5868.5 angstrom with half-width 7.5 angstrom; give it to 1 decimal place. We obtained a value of 19.0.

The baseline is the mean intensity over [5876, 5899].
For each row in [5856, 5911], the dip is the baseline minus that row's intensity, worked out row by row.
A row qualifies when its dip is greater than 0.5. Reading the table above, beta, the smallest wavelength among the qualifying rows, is 5890.0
